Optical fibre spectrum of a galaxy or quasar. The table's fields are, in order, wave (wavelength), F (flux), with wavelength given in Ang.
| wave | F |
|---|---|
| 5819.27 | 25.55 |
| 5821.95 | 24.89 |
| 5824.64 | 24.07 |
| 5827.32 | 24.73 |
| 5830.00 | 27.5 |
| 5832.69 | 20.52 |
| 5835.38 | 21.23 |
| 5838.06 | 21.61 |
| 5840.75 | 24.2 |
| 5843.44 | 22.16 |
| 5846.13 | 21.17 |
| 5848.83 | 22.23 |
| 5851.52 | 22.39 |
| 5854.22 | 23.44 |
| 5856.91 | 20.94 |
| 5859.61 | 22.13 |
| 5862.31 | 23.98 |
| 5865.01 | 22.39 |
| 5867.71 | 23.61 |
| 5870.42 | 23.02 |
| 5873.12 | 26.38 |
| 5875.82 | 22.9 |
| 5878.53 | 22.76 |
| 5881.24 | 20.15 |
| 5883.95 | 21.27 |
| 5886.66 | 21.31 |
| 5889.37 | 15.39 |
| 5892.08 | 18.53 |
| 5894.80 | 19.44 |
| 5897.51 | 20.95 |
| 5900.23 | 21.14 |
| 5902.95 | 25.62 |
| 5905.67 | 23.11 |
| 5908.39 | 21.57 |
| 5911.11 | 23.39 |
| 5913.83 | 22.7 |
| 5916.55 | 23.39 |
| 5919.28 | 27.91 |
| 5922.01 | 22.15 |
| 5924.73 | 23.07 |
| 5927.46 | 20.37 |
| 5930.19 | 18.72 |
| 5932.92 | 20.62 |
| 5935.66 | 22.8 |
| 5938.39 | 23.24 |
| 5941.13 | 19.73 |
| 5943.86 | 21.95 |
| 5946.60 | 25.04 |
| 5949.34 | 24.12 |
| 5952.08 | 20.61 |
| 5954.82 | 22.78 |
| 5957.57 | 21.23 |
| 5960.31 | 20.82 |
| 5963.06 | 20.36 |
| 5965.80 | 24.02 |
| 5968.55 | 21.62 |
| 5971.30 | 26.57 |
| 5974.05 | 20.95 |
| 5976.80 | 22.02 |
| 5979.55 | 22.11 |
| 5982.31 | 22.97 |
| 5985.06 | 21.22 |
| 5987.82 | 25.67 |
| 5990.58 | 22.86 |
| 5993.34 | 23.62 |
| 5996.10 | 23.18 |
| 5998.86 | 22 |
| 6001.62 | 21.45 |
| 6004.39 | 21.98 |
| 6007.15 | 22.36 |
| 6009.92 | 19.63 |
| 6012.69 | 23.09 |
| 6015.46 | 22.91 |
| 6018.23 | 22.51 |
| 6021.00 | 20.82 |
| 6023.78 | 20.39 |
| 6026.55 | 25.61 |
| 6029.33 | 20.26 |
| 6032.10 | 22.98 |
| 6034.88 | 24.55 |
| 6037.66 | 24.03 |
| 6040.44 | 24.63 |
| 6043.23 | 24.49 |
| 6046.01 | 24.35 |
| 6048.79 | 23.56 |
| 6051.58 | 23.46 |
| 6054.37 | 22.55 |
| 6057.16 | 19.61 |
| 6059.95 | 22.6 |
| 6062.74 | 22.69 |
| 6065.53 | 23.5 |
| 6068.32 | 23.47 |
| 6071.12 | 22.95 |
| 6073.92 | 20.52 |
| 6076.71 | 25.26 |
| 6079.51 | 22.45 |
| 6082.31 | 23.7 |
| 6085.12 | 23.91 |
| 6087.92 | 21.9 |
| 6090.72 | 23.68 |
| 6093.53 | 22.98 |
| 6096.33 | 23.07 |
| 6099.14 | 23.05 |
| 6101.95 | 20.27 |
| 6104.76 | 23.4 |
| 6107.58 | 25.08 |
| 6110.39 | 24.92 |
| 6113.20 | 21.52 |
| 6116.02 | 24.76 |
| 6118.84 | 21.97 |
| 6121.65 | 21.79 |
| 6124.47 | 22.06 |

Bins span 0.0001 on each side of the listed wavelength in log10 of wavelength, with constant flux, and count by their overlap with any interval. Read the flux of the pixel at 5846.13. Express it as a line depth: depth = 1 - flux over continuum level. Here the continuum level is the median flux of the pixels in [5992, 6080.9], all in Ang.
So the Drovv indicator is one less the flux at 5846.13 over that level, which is 0.08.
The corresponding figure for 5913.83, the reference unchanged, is 0.01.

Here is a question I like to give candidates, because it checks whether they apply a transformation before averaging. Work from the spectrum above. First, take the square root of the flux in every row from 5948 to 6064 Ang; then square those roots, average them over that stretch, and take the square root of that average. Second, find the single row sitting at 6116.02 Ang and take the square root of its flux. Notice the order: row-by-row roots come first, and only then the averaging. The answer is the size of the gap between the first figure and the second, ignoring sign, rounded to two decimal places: 0.22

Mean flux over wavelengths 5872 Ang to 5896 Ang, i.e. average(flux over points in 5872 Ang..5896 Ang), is 20.9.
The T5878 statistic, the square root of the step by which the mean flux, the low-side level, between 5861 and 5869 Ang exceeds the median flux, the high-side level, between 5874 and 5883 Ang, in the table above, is 0.75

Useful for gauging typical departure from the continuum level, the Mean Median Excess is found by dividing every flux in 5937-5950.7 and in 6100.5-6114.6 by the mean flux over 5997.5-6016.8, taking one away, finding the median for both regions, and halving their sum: 0.06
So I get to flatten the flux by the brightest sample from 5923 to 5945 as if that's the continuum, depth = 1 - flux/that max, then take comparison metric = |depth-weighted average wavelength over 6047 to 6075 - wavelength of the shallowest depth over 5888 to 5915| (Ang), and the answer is 161.1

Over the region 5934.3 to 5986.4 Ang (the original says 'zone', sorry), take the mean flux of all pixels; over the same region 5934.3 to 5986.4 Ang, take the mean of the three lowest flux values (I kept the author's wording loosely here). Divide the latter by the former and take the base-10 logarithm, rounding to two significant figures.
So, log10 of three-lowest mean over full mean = -0.043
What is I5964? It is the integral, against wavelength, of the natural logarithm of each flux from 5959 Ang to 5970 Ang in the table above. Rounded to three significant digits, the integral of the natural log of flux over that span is 33.8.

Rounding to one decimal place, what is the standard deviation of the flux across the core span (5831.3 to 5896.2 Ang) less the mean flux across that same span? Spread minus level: -19.7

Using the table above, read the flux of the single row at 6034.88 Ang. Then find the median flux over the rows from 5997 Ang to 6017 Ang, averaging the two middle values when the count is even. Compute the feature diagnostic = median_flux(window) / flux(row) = 0.90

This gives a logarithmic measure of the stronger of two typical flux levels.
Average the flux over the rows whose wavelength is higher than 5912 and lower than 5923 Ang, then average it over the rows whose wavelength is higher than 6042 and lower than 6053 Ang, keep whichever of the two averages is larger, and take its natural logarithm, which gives 3.18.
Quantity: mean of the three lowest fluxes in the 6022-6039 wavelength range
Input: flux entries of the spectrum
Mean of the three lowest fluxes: 21.2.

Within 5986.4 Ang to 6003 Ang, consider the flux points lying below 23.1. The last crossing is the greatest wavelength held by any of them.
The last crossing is 6001.62 Ang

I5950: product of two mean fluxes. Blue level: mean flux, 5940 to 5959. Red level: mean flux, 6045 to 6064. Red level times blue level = 504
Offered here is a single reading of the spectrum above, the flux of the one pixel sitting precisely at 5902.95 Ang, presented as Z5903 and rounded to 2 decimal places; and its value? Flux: 25.62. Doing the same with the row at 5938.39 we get 23.24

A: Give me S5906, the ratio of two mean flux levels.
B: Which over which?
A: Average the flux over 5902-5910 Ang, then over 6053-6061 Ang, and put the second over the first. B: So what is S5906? 0.92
